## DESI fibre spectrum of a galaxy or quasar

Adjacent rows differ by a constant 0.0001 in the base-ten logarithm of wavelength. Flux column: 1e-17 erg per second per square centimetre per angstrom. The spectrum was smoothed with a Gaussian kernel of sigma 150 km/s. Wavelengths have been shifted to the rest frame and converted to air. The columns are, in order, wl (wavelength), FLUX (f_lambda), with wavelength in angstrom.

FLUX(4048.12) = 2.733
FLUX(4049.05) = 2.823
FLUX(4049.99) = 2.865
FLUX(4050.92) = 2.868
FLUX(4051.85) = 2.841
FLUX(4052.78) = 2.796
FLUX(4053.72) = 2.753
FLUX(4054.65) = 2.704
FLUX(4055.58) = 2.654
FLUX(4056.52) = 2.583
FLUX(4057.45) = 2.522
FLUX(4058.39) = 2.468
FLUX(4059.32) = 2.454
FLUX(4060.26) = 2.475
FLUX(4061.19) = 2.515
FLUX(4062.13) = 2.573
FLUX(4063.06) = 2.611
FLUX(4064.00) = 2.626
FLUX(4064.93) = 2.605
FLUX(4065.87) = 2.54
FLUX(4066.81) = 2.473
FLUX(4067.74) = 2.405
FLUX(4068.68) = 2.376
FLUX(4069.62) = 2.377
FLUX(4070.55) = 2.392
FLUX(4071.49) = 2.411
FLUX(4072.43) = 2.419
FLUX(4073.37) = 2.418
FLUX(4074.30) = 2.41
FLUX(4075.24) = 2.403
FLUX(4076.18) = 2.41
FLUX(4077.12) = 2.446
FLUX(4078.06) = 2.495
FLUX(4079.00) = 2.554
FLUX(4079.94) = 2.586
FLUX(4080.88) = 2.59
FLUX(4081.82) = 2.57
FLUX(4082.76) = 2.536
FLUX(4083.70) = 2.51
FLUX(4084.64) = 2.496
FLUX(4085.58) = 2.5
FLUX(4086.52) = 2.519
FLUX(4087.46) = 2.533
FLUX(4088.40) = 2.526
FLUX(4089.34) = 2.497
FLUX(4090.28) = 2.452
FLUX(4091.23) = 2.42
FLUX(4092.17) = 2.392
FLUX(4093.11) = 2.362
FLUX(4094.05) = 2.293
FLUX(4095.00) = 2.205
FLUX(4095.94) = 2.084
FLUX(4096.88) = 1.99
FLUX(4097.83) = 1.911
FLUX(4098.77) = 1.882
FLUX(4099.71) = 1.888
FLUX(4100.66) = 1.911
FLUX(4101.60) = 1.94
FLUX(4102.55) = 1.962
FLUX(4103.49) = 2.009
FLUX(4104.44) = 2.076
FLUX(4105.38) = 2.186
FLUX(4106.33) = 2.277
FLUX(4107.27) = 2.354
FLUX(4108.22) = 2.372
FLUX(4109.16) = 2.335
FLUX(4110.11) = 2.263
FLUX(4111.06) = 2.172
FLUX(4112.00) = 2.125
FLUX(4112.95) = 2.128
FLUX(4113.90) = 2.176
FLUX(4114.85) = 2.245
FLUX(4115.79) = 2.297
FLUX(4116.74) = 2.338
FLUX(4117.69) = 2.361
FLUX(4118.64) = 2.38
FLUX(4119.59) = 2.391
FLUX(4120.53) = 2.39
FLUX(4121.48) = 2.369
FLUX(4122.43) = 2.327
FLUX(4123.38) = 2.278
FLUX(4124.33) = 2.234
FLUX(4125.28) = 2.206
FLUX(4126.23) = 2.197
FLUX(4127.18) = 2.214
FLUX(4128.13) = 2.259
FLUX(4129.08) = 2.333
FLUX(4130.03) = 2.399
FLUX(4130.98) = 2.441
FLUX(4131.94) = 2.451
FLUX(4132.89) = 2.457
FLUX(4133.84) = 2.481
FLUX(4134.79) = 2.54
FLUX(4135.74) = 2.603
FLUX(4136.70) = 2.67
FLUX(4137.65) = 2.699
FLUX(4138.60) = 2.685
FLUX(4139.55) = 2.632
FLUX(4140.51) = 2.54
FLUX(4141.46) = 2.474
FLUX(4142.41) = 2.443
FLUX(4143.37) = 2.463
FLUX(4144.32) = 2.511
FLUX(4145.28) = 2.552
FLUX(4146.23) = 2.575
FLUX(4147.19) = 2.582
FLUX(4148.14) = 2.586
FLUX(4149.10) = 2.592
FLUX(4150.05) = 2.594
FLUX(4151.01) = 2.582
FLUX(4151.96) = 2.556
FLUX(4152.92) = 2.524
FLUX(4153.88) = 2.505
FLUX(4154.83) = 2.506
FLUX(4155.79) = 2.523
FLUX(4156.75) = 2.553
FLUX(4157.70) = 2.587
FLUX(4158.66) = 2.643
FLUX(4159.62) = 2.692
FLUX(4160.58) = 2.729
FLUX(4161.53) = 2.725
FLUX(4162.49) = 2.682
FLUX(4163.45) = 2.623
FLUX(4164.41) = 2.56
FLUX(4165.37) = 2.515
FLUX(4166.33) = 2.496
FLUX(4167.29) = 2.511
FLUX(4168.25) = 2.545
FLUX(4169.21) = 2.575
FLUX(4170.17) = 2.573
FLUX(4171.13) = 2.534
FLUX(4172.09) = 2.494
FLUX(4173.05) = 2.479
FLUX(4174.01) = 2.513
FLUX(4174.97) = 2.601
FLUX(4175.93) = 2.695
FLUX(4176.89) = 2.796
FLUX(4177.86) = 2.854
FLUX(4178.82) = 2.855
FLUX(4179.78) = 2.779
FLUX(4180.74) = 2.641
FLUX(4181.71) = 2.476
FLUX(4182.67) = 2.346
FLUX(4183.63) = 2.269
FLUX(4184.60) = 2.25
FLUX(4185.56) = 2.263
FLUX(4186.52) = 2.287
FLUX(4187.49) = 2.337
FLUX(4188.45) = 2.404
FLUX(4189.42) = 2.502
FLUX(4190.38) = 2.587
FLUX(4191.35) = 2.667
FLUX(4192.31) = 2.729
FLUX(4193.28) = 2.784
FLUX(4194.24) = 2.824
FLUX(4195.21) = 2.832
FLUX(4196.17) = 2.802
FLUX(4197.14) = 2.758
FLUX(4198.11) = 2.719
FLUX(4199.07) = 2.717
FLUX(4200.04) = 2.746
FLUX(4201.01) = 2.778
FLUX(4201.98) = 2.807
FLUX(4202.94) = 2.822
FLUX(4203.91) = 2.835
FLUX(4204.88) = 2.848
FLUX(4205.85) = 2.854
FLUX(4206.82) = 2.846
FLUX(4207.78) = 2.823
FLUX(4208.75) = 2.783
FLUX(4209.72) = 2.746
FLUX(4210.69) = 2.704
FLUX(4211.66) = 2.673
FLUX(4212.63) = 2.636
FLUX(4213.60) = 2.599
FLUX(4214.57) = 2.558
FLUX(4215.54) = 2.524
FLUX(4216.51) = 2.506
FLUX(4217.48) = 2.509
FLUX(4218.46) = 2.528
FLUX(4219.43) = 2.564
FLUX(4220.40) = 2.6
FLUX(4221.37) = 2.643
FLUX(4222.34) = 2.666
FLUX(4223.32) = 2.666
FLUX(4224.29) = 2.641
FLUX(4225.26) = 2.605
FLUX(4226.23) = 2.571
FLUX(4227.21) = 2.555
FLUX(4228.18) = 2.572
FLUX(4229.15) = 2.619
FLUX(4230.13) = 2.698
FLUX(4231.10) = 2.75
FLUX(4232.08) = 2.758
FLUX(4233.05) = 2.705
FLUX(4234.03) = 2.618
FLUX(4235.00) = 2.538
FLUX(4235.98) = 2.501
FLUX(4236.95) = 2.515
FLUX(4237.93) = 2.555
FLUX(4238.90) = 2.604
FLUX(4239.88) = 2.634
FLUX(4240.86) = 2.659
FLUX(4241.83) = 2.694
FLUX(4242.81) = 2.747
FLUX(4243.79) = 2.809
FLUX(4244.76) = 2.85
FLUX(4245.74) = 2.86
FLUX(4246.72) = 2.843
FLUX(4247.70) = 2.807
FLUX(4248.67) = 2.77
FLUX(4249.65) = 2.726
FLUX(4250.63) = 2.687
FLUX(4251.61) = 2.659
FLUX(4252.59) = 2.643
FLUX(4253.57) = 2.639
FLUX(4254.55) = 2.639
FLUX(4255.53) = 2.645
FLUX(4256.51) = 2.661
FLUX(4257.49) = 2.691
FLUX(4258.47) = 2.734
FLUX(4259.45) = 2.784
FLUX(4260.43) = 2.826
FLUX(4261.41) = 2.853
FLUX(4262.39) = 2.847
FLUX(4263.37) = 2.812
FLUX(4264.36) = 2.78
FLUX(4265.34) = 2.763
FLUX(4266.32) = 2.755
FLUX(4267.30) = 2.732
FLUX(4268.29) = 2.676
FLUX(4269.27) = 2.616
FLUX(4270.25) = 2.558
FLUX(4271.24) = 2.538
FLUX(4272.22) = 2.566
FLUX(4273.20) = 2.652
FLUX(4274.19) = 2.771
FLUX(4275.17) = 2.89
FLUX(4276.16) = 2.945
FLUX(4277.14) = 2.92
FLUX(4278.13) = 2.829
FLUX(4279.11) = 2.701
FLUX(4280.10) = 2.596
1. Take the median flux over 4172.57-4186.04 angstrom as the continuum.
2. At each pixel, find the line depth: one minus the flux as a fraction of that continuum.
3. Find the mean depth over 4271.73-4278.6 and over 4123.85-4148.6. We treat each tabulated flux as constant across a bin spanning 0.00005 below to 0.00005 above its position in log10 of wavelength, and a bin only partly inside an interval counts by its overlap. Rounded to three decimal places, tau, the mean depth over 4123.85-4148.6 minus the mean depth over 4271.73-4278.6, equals 0.127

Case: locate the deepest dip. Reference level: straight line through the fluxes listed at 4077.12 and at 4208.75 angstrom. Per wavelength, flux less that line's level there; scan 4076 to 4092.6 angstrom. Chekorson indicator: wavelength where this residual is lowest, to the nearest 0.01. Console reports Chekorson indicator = 4092.17 angstrom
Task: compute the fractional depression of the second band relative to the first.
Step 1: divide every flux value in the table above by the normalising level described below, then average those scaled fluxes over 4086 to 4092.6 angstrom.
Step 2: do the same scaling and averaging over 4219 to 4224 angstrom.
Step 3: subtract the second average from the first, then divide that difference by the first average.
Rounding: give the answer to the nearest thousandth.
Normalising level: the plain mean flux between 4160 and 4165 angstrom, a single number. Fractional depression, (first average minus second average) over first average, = -0.061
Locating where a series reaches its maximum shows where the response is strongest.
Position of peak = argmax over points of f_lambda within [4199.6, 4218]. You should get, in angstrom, 4205.85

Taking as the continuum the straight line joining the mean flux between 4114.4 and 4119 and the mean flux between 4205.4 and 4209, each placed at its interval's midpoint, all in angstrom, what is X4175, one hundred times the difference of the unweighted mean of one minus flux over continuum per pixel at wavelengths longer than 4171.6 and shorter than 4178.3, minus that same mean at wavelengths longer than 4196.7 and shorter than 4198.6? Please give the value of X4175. -1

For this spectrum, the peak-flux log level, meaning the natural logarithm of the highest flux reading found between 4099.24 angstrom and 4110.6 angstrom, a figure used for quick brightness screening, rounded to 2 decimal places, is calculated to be 0.86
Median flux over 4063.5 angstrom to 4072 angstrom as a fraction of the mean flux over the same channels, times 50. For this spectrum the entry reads 48.9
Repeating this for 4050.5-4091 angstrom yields 49.7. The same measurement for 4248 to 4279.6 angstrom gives 50.0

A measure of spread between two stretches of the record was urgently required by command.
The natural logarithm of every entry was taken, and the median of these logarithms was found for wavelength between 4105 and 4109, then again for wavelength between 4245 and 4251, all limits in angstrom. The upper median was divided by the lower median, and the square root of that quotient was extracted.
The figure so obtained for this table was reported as 1.11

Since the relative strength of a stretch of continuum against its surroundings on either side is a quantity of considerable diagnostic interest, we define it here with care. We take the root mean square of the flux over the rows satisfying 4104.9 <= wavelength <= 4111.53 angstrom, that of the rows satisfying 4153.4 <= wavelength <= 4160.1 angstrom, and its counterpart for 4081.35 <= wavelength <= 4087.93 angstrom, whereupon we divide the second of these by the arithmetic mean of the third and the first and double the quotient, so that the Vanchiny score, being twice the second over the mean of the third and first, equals 2.1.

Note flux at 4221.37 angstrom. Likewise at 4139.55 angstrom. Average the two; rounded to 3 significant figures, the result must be 2.64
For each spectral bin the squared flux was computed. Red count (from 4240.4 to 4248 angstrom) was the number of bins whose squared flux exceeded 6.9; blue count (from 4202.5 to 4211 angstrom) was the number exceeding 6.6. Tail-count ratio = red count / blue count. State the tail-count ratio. 0.89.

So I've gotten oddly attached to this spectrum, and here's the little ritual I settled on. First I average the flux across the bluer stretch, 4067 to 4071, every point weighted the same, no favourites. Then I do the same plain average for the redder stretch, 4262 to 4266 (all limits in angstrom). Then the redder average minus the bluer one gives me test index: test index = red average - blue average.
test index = 0.4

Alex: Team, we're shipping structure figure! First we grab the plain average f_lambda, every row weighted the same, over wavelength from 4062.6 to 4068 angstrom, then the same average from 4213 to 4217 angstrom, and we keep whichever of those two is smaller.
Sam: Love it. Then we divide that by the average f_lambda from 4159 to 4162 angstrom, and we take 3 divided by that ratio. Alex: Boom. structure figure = 3.20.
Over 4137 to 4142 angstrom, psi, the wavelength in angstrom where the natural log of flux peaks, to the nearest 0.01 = 4137.65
